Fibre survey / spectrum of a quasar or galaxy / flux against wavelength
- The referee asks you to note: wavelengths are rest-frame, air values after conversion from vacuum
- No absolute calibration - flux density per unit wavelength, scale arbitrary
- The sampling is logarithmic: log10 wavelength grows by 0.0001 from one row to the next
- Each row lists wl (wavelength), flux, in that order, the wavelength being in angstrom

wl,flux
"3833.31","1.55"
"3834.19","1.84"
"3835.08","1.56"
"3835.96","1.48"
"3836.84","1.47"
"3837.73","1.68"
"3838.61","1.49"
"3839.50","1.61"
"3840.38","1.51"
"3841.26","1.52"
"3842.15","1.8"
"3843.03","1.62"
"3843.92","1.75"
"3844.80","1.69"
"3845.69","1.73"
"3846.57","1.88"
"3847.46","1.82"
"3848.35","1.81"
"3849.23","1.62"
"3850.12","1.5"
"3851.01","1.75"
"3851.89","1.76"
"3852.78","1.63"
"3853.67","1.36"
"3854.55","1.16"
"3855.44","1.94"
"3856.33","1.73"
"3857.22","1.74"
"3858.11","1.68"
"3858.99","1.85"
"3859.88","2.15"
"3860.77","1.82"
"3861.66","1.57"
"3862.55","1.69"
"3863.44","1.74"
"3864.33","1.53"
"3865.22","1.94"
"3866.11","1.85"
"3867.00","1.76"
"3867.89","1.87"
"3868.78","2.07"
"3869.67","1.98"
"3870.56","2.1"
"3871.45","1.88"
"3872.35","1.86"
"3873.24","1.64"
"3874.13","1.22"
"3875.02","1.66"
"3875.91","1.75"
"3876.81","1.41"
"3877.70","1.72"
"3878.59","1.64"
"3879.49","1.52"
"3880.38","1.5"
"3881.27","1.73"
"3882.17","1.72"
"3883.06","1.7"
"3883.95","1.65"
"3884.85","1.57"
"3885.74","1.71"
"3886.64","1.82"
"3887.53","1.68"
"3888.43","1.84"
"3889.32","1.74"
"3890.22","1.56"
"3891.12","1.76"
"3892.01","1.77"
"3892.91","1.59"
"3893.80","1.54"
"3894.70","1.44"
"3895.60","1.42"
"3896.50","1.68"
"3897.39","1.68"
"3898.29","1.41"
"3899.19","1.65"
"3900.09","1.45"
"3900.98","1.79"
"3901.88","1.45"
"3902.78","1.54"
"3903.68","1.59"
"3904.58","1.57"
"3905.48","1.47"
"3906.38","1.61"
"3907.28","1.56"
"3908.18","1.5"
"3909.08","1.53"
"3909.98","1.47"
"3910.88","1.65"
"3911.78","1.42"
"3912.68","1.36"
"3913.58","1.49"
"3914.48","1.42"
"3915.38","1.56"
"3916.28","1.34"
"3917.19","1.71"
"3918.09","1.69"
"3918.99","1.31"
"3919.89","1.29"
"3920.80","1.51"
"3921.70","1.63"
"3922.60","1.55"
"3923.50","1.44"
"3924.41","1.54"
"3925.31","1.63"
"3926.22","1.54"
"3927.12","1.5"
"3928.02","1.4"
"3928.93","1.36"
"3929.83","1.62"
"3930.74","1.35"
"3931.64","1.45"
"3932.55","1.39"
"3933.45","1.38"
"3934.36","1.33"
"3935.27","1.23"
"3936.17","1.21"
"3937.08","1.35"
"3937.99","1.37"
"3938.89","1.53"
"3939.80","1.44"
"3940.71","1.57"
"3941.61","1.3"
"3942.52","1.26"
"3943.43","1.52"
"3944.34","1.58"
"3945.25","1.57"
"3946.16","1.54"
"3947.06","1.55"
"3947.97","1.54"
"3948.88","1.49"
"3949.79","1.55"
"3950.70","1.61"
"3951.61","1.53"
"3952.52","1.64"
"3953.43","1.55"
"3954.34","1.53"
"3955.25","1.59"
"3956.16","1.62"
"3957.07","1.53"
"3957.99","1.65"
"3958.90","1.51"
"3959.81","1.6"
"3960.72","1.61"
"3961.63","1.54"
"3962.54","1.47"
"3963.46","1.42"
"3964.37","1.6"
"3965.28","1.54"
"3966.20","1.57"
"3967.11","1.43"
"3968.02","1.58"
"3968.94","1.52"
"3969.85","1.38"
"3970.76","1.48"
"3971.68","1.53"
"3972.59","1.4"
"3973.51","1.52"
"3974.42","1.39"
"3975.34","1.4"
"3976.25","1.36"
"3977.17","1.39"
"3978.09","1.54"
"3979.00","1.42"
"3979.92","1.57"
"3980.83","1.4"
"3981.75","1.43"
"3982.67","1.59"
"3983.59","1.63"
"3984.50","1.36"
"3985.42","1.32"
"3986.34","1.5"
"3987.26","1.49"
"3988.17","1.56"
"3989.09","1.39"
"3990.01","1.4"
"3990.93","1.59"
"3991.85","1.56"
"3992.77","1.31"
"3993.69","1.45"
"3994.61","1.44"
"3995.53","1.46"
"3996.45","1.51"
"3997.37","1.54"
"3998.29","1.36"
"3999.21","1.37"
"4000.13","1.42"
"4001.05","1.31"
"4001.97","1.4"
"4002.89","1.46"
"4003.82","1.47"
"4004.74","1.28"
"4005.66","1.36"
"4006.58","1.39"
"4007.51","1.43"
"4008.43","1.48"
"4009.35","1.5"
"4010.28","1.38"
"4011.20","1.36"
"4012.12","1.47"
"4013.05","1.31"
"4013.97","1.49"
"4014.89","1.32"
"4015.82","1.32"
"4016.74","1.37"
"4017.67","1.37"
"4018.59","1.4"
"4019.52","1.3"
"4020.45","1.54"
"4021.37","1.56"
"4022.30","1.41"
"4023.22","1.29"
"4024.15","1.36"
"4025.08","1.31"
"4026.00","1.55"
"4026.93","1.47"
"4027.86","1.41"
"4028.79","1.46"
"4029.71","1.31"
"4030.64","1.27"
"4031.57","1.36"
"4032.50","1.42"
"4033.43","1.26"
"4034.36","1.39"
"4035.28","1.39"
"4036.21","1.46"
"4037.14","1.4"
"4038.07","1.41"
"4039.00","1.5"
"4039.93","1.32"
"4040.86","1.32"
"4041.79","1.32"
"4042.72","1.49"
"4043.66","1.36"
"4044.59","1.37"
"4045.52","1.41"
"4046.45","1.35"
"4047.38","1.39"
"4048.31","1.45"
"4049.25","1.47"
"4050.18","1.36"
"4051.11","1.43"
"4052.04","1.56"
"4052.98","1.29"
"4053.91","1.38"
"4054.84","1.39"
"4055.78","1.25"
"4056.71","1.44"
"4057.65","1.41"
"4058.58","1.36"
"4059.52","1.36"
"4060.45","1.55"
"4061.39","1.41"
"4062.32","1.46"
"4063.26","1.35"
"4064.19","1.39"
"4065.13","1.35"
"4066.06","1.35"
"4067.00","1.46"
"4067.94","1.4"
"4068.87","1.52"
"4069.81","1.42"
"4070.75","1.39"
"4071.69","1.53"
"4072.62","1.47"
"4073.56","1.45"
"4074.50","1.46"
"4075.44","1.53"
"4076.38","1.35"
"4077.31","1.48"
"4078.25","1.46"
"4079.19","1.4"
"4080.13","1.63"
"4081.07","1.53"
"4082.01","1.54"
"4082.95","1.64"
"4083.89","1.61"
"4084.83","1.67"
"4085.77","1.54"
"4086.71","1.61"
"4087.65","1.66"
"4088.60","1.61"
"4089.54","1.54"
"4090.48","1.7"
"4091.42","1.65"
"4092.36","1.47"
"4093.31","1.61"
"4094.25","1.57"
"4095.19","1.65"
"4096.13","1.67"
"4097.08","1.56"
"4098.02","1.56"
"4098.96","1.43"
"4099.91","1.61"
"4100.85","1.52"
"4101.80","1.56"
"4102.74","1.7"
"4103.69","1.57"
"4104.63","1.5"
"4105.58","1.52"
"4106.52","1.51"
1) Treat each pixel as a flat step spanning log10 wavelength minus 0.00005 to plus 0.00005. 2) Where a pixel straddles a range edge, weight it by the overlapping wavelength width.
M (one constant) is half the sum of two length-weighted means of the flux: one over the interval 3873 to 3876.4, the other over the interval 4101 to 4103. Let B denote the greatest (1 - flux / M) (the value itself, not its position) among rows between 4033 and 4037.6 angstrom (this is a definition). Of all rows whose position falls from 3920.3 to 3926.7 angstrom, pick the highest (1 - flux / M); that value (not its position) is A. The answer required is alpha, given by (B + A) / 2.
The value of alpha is 0.15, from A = 0.09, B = 0.20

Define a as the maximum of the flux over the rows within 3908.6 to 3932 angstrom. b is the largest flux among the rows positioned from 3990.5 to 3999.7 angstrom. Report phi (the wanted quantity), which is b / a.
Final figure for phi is 0.93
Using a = 1.71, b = 1.59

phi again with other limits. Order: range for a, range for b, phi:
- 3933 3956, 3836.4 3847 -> 1.15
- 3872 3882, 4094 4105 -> 0.91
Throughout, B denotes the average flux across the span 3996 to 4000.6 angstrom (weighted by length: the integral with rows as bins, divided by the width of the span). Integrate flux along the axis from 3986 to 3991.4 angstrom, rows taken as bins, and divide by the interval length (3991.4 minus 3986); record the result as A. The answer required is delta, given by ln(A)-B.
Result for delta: -1.04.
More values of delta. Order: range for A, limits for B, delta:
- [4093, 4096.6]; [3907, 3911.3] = -1.05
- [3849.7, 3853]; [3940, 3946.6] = -0.97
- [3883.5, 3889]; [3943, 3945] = -1.01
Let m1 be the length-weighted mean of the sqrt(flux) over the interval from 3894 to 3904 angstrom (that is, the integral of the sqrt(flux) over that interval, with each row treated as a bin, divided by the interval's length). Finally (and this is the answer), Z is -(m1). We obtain -1.24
